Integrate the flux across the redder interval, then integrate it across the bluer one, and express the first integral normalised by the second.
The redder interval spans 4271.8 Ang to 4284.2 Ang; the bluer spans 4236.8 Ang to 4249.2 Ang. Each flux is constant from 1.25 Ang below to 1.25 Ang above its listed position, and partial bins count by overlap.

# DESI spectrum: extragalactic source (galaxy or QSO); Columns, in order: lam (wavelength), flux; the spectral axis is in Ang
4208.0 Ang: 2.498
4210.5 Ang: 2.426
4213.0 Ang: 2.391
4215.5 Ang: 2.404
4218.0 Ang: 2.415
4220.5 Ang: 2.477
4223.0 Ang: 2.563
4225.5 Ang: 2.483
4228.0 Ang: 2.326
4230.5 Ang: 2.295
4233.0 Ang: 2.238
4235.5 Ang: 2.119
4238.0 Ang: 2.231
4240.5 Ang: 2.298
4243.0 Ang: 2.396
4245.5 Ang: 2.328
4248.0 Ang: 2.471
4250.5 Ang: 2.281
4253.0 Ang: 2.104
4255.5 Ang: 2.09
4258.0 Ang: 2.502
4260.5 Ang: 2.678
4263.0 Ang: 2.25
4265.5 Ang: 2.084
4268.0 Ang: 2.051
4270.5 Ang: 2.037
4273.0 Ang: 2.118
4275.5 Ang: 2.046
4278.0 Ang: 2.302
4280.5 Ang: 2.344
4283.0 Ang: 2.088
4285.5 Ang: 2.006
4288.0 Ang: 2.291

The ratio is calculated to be 0.93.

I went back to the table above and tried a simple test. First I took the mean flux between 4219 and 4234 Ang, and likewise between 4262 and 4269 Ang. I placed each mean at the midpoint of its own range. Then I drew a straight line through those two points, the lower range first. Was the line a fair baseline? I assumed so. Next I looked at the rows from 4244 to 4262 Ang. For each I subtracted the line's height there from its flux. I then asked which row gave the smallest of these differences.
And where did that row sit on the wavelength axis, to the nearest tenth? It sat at 4253.0 Ang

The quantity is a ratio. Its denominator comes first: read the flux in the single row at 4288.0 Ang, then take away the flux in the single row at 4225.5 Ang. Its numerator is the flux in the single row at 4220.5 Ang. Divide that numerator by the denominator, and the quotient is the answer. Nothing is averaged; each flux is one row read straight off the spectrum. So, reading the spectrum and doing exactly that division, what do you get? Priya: -13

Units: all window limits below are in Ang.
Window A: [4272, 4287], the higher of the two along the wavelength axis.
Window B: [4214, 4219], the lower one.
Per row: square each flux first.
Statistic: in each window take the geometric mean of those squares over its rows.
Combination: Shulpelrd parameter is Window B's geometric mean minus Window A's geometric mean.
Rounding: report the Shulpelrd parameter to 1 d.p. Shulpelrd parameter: 1.2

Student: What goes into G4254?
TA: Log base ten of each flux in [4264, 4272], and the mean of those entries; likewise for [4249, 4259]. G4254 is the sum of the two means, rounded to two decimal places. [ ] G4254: 0.66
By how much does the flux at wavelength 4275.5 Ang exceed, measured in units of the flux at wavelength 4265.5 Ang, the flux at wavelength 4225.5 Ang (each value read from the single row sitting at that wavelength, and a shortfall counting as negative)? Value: -0.21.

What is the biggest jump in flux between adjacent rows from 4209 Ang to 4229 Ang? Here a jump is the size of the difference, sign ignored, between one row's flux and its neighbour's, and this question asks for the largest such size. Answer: 0.2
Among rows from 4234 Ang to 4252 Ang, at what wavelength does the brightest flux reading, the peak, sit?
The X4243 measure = 4248.0 Ang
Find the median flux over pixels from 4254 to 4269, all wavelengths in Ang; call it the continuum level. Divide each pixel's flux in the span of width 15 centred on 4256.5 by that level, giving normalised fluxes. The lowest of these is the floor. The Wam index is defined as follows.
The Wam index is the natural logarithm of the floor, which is -0.038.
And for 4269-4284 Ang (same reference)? -0.063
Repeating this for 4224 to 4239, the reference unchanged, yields -0.024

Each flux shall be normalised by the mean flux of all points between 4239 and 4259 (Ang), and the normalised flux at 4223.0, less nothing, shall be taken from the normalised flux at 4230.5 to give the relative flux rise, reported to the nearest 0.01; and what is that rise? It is -0.12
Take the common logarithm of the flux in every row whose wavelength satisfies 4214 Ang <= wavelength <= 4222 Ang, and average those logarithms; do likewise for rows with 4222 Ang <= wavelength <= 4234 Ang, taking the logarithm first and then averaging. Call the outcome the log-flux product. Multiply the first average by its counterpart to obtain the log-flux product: 0.145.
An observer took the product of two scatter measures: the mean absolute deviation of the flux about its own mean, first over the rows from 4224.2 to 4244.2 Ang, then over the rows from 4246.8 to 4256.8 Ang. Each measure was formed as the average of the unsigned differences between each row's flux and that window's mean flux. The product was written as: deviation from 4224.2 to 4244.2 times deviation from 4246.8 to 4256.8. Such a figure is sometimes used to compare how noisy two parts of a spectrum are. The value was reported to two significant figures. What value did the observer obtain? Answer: 0.011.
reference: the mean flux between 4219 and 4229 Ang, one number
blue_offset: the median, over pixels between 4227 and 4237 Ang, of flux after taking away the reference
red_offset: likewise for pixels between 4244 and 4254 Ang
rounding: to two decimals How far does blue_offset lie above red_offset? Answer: -0.04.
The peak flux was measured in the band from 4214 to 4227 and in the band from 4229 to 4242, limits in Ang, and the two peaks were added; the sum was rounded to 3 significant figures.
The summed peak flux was 4.86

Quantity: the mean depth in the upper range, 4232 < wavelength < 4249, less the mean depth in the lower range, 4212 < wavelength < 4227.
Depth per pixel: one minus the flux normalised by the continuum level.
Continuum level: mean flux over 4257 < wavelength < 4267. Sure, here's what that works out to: 0.07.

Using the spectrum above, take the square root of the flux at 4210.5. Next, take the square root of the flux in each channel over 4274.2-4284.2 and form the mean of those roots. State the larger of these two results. 1.56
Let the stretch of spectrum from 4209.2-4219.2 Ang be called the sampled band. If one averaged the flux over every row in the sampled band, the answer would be 2.4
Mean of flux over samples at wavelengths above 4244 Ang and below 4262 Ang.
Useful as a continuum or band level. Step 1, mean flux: 2.35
